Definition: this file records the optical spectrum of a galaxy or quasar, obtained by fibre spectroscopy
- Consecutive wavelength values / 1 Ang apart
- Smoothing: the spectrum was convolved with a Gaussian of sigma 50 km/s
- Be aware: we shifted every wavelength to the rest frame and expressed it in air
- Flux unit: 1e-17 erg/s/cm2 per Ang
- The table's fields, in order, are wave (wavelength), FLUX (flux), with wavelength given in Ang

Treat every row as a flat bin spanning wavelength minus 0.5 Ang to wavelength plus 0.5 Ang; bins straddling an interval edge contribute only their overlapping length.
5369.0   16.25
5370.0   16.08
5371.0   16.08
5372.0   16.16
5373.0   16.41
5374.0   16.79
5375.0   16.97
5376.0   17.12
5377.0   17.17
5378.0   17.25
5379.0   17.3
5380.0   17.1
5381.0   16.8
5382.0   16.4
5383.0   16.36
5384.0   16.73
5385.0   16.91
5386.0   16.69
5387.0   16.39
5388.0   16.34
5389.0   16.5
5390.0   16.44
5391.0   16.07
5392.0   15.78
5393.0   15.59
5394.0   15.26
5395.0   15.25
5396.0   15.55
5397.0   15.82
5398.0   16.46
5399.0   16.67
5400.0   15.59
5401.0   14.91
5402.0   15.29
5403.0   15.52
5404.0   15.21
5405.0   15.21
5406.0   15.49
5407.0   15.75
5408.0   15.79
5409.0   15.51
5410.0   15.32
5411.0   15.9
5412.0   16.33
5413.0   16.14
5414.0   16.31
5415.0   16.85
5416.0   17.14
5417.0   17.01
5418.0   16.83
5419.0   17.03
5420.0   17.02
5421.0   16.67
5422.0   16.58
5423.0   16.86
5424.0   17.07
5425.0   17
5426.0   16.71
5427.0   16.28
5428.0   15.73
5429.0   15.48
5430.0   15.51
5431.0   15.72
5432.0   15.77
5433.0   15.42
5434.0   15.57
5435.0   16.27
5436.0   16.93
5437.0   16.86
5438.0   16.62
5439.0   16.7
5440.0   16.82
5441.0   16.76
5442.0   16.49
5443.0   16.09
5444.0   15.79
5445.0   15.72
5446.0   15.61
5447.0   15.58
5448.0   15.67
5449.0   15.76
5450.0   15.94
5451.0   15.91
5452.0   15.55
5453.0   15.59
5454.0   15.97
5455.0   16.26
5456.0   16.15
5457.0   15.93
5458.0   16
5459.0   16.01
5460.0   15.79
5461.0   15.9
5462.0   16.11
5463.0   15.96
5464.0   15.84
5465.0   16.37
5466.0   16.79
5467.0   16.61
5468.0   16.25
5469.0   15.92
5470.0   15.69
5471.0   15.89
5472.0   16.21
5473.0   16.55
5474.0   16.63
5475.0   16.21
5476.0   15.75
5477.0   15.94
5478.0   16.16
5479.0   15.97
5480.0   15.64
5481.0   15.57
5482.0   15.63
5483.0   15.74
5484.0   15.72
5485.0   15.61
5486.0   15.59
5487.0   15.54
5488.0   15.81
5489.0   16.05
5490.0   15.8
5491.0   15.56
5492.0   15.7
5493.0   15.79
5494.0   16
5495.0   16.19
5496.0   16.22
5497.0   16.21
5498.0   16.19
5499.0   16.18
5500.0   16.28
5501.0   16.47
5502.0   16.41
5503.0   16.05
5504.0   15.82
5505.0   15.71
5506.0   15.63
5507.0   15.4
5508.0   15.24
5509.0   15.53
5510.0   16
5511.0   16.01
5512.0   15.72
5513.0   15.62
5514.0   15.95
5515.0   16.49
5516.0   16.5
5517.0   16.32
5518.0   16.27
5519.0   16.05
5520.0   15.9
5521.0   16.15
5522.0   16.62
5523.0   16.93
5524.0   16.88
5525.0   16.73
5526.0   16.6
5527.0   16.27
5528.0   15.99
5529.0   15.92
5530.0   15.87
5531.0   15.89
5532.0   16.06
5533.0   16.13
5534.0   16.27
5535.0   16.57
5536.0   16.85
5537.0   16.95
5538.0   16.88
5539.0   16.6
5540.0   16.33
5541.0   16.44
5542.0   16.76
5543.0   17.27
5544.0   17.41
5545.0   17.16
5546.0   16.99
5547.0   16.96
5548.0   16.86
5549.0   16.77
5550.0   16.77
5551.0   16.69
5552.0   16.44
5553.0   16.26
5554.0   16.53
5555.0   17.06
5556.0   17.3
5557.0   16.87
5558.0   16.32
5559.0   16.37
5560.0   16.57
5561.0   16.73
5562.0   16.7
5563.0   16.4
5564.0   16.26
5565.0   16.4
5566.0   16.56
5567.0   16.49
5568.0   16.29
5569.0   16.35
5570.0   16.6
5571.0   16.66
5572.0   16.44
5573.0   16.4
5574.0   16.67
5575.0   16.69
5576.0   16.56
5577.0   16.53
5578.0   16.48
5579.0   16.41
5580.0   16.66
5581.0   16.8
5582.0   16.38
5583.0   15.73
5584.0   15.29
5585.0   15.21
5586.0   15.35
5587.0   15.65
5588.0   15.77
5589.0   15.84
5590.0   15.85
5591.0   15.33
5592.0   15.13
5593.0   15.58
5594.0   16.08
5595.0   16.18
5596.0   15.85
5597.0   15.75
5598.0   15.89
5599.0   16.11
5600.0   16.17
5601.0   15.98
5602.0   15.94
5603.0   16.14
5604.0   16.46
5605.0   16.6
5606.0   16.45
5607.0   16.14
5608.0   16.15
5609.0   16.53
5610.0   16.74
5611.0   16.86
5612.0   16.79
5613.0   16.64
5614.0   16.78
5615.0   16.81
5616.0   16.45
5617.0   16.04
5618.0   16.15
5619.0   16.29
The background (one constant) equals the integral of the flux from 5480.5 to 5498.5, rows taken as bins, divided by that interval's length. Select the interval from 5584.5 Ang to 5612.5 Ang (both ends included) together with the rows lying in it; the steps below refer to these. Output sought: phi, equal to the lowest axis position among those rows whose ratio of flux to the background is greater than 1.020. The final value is 5595.0 Ang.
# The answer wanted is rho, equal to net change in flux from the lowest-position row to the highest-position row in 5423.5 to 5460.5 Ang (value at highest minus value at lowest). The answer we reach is -1.28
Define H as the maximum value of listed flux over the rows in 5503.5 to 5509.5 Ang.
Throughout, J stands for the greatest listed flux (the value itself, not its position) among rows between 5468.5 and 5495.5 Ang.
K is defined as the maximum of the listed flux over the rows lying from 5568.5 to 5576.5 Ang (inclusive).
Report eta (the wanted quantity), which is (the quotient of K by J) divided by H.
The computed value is 0.0634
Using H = 15.82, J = 16.63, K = 16.69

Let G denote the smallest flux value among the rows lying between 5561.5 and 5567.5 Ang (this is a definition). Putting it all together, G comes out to 16.26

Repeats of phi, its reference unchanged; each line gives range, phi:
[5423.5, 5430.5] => 5424.0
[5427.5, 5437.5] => 5435.0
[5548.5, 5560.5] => 5549.0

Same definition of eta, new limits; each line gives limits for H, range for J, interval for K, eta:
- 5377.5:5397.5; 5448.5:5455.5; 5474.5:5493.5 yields 0.0576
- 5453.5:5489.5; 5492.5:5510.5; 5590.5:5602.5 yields 0.0585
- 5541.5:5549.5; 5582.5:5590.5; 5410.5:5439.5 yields 0.0621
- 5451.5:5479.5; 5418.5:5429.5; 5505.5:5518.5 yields 0.0576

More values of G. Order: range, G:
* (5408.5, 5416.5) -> 15.32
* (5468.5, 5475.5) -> 15.69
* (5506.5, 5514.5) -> 15.24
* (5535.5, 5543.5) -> 16.33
